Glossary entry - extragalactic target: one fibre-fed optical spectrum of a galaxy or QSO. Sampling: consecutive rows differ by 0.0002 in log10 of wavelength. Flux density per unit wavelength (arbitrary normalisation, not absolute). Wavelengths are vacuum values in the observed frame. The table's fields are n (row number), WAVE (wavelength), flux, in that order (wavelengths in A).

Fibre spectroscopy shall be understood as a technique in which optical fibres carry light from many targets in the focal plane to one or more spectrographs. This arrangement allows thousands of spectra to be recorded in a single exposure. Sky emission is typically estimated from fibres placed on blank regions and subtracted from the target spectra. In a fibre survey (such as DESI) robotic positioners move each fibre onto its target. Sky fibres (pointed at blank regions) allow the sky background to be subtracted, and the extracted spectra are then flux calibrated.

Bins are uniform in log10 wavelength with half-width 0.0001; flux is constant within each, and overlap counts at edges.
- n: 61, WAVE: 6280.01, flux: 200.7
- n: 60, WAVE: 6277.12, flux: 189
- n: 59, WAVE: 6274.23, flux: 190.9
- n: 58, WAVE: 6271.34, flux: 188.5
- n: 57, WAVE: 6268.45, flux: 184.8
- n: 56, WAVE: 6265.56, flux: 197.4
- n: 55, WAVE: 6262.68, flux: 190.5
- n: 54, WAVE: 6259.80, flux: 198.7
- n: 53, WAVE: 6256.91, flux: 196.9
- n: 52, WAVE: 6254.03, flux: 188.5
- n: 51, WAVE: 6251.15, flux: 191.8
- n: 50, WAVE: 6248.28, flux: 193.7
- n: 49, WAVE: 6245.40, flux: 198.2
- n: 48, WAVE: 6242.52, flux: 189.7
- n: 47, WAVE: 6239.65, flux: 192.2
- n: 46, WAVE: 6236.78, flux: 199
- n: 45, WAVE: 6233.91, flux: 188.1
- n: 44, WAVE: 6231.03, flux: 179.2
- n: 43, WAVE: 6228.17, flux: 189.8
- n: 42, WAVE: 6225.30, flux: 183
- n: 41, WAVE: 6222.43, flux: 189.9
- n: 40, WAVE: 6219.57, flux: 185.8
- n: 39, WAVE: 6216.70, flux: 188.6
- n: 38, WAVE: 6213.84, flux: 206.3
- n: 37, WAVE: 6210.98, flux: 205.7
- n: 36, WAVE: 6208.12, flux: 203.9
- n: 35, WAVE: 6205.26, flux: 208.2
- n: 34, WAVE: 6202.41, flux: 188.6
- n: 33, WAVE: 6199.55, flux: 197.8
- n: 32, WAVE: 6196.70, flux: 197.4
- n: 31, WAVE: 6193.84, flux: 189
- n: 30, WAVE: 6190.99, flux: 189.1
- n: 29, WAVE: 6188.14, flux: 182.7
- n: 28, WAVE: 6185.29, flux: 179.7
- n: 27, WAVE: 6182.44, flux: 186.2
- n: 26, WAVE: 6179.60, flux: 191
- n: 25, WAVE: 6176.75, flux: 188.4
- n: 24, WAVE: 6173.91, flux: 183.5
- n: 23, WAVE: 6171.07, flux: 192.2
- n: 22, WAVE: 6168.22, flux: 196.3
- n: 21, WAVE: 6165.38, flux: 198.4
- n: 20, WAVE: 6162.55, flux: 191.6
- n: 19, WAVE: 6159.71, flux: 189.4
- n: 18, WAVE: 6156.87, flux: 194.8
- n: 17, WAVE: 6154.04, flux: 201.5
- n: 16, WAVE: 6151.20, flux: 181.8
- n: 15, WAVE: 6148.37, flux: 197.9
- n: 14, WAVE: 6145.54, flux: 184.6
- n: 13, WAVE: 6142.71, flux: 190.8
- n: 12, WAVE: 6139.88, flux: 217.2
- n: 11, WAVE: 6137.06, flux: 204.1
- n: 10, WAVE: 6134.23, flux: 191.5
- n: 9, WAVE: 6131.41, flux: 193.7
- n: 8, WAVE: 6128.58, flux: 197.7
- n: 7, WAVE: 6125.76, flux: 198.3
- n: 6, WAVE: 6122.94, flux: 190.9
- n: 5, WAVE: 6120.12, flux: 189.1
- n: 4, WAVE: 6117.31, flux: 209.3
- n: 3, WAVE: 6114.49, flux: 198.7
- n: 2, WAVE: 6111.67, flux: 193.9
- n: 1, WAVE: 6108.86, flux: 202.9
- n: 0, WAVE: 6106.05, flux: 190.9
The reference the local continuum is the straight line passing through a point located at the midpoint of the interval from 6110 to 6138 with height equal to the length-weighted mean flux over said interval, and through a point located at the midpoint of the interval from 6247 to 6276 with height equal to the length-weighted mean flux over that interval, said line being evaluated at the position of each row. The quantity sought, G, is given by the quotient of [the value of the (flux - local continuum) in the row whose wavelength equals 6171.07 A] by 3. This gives -1.0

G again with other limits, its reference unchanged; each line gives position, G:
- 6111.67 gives -1.0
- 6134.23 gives -1.6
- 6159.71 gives -2.0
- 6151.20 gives -4.6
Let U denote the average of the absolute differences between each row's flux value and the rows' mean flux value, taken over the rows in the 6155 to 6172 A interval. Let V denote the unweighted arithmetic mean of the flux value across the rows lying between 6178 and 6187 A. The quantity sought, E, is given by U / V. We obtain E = 0.015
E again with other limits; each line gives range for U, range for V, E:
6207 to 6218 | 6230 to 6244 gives 0.033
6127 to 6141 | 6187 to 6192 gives 0.042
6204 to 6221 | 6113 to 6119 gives 0.041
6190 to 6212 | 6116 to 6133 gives 0.033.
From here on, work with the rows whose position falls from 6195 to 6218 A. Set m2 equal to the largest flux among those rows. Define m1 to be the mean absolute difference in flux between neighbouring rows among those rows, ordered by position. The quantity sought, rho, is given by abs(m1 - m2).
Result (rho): 201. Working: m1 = 8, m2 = 208.2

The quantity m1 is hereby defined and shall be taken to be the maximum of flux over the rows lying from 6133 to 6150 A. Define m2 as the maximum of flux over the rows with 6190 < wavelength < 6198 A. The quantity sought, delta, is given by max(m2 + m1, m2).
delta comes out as 415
